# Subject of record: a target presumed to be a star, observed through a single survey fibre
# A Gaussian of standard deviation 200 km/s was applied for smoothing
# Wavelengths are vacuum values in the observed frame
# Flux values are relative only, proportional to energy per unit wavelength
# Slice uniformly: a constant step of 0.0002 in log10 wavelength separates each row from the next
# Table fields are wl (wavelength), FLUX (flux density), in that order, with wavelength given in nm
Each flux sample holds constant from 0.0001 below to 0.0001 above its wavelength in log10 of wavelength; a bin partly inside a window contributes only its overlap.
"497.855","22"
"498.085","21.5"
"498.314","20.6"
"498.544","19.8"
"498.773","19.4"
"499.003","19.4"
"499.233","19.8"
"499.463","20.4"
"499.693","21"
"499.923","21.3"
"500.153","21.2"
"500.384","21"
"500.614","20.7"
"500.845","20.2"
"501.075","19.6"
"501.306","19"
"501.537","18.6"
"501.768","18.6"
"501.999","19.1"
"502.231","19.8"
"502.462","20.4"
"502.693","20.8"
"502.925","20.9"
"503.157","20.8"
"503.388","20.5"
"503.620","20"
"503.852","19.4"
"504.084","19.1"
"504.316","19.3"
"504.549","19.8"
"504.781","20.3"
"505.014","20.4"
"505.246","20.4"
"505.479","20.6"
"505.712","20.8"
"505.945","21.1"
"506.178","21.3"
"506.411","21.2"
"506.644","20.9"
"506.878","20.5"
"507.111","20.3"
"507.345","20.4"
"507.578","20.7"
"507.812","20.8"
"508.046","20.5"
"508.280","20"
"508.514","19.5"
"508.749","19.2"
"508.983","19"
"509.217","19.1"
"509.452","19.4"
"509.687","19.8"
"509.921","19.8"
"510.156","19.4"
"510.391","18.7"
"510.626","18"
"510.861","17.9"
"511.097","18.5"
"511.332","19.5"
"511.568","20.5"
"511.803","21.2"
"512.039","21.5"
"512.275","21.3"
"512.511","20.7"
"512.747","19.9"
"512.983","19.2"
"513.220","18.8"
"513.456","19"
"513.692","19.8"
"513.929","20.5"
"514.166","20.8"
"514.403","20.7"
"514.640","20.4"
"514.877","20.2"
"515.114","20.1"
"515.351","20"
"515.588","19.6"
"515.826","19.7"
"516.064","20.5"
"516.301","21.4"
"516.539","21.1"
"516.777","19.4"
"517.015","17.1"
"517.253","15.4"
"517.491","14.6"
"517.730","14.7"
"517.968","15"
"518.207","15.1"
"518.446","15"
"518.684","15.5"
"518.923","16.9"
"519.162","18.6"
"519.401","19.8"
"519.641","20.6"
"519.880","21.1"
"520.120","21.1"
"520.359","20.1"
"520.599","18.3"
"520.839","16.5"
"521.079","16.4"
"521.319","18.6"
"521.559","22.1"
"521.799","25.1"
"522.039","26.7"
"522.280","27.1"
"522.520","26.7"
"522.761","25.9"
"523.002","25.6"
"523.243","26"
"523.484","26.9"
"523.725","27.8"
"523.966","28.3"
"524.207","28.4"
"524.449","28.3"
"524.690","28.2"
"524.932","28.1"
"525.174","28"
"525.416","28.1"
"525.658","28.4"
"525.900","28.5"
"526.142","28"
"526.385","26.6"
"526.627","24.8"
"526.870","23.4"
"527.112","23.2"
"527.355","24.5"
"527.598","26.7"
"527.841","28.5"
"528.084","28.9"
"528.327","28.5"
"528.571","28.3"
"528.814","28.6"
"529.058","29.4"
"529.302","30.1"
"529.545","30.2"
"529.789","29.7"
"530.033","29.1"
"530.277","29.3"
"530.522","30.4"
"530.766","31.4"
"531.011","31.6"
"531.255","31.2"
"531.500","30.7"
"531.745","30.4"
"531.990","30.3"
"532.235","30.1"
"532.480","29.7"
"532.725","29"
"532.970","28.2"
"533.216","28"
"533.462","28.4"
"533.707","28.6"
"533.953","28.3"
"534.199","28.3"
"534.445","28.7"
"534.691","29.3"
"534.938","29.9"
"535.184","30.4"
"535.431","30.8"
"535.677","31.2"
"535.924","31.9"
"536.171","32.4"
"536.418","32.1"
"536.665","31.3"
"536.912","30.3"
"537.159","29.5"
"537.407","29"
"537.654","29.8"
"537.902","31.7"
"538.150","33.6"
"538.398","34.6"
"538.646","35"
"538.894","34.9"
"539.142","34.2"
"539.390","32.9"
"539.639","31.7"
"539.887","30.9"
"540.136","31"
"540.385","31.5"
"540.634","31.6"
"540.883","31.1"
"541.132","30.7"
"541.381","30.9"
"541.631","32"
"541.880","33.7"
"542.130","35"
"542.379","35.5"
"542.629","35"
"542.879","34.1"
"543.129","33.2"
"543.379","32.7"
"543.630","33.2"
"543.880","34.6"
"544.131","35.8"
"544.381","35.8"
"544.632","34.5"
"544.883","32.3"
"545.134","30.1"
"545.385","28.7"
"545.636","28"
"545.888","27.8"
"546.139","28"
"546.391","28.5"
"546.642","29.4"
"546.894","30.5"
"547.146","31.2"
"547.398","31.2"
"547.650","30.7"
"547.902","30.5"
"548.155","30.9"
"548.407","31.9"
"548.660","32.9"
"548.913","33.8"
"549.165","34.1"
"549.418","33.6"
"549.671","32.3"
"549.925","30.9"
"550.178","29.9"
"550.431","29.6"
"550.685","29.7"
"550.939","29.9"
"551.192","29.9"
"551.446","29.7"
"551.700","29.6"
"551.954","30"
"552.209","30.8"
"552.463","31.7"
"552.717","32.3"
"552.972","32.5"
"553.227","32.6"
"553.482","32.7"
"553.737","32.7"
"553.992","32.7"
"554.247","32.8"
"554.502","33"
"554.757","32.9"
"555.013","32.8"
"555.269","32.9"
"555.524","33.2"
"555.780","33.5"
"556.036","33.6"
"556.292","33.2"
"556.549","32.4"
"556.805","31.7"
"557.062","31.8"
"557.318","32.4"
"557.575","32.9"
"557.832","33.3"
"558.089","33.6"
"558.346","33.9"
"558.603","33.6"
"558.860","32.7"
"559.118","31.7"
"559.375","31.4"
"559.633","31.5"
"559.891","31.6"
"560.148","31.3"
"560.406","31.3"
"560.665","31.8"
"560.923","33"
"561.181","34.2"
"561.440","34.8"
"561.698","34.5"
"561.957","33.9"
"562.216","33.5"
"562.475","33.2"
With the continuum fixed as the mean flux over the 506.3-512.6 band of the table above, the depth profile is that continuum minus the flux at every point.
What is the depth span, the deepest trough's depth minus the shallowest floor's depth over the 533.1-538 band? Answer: 4.4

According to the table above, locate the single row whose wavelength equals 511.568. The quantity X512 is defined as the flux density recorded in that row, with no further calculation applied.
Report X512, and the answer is 20.5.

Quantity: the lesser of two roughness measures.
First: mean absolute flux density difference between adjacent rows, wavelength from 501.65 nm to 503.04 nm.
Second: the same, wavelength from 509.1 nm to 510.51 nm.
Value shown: 0.36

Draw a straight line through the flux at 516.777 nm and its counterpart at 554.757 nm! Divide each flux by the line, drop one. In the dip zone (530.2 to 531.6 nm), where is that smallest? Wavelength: 530.277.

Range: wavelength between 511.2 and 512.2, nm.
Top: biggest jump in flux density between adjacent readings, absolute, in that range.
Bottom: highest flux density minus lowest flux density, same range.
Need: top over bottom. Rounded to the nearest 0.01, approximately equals 0.50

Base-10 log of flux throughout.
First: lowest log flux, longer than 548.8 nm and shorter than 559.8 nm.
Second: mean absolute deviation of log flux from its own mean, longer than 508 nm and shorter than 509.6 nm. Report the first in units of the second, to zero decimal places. 162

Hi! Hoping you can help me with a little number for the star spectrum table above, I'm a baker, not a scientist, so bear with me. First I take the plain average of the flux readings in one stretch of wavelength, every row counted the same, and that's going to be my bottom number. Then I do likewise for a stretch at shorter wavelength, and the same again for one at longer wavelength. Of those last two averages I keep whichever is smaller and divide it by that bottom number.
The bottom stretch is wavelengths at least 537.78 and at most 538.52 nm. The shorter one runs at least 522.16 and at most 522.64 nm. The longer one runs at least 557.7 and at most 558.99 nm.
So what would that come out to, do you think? 0.81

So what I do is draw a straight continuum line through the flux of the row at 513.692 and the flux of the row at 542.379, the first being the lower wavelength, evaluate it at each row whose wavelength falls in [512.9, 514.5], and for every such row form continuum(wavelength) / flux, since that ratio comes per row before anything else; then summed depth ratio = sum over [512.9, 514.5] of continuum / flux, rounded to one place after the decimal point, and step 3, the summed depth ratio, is 7.0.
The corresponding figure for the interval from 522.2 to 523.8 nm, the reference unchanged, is 6.6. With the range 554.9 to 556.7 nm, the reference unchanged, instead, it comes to 9.1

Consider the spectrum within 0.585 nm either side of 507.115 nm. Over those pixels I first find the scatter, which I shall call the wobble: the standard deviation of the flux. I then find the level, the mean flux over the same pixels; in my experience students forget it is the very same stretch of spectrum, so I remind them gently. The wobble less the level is -20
